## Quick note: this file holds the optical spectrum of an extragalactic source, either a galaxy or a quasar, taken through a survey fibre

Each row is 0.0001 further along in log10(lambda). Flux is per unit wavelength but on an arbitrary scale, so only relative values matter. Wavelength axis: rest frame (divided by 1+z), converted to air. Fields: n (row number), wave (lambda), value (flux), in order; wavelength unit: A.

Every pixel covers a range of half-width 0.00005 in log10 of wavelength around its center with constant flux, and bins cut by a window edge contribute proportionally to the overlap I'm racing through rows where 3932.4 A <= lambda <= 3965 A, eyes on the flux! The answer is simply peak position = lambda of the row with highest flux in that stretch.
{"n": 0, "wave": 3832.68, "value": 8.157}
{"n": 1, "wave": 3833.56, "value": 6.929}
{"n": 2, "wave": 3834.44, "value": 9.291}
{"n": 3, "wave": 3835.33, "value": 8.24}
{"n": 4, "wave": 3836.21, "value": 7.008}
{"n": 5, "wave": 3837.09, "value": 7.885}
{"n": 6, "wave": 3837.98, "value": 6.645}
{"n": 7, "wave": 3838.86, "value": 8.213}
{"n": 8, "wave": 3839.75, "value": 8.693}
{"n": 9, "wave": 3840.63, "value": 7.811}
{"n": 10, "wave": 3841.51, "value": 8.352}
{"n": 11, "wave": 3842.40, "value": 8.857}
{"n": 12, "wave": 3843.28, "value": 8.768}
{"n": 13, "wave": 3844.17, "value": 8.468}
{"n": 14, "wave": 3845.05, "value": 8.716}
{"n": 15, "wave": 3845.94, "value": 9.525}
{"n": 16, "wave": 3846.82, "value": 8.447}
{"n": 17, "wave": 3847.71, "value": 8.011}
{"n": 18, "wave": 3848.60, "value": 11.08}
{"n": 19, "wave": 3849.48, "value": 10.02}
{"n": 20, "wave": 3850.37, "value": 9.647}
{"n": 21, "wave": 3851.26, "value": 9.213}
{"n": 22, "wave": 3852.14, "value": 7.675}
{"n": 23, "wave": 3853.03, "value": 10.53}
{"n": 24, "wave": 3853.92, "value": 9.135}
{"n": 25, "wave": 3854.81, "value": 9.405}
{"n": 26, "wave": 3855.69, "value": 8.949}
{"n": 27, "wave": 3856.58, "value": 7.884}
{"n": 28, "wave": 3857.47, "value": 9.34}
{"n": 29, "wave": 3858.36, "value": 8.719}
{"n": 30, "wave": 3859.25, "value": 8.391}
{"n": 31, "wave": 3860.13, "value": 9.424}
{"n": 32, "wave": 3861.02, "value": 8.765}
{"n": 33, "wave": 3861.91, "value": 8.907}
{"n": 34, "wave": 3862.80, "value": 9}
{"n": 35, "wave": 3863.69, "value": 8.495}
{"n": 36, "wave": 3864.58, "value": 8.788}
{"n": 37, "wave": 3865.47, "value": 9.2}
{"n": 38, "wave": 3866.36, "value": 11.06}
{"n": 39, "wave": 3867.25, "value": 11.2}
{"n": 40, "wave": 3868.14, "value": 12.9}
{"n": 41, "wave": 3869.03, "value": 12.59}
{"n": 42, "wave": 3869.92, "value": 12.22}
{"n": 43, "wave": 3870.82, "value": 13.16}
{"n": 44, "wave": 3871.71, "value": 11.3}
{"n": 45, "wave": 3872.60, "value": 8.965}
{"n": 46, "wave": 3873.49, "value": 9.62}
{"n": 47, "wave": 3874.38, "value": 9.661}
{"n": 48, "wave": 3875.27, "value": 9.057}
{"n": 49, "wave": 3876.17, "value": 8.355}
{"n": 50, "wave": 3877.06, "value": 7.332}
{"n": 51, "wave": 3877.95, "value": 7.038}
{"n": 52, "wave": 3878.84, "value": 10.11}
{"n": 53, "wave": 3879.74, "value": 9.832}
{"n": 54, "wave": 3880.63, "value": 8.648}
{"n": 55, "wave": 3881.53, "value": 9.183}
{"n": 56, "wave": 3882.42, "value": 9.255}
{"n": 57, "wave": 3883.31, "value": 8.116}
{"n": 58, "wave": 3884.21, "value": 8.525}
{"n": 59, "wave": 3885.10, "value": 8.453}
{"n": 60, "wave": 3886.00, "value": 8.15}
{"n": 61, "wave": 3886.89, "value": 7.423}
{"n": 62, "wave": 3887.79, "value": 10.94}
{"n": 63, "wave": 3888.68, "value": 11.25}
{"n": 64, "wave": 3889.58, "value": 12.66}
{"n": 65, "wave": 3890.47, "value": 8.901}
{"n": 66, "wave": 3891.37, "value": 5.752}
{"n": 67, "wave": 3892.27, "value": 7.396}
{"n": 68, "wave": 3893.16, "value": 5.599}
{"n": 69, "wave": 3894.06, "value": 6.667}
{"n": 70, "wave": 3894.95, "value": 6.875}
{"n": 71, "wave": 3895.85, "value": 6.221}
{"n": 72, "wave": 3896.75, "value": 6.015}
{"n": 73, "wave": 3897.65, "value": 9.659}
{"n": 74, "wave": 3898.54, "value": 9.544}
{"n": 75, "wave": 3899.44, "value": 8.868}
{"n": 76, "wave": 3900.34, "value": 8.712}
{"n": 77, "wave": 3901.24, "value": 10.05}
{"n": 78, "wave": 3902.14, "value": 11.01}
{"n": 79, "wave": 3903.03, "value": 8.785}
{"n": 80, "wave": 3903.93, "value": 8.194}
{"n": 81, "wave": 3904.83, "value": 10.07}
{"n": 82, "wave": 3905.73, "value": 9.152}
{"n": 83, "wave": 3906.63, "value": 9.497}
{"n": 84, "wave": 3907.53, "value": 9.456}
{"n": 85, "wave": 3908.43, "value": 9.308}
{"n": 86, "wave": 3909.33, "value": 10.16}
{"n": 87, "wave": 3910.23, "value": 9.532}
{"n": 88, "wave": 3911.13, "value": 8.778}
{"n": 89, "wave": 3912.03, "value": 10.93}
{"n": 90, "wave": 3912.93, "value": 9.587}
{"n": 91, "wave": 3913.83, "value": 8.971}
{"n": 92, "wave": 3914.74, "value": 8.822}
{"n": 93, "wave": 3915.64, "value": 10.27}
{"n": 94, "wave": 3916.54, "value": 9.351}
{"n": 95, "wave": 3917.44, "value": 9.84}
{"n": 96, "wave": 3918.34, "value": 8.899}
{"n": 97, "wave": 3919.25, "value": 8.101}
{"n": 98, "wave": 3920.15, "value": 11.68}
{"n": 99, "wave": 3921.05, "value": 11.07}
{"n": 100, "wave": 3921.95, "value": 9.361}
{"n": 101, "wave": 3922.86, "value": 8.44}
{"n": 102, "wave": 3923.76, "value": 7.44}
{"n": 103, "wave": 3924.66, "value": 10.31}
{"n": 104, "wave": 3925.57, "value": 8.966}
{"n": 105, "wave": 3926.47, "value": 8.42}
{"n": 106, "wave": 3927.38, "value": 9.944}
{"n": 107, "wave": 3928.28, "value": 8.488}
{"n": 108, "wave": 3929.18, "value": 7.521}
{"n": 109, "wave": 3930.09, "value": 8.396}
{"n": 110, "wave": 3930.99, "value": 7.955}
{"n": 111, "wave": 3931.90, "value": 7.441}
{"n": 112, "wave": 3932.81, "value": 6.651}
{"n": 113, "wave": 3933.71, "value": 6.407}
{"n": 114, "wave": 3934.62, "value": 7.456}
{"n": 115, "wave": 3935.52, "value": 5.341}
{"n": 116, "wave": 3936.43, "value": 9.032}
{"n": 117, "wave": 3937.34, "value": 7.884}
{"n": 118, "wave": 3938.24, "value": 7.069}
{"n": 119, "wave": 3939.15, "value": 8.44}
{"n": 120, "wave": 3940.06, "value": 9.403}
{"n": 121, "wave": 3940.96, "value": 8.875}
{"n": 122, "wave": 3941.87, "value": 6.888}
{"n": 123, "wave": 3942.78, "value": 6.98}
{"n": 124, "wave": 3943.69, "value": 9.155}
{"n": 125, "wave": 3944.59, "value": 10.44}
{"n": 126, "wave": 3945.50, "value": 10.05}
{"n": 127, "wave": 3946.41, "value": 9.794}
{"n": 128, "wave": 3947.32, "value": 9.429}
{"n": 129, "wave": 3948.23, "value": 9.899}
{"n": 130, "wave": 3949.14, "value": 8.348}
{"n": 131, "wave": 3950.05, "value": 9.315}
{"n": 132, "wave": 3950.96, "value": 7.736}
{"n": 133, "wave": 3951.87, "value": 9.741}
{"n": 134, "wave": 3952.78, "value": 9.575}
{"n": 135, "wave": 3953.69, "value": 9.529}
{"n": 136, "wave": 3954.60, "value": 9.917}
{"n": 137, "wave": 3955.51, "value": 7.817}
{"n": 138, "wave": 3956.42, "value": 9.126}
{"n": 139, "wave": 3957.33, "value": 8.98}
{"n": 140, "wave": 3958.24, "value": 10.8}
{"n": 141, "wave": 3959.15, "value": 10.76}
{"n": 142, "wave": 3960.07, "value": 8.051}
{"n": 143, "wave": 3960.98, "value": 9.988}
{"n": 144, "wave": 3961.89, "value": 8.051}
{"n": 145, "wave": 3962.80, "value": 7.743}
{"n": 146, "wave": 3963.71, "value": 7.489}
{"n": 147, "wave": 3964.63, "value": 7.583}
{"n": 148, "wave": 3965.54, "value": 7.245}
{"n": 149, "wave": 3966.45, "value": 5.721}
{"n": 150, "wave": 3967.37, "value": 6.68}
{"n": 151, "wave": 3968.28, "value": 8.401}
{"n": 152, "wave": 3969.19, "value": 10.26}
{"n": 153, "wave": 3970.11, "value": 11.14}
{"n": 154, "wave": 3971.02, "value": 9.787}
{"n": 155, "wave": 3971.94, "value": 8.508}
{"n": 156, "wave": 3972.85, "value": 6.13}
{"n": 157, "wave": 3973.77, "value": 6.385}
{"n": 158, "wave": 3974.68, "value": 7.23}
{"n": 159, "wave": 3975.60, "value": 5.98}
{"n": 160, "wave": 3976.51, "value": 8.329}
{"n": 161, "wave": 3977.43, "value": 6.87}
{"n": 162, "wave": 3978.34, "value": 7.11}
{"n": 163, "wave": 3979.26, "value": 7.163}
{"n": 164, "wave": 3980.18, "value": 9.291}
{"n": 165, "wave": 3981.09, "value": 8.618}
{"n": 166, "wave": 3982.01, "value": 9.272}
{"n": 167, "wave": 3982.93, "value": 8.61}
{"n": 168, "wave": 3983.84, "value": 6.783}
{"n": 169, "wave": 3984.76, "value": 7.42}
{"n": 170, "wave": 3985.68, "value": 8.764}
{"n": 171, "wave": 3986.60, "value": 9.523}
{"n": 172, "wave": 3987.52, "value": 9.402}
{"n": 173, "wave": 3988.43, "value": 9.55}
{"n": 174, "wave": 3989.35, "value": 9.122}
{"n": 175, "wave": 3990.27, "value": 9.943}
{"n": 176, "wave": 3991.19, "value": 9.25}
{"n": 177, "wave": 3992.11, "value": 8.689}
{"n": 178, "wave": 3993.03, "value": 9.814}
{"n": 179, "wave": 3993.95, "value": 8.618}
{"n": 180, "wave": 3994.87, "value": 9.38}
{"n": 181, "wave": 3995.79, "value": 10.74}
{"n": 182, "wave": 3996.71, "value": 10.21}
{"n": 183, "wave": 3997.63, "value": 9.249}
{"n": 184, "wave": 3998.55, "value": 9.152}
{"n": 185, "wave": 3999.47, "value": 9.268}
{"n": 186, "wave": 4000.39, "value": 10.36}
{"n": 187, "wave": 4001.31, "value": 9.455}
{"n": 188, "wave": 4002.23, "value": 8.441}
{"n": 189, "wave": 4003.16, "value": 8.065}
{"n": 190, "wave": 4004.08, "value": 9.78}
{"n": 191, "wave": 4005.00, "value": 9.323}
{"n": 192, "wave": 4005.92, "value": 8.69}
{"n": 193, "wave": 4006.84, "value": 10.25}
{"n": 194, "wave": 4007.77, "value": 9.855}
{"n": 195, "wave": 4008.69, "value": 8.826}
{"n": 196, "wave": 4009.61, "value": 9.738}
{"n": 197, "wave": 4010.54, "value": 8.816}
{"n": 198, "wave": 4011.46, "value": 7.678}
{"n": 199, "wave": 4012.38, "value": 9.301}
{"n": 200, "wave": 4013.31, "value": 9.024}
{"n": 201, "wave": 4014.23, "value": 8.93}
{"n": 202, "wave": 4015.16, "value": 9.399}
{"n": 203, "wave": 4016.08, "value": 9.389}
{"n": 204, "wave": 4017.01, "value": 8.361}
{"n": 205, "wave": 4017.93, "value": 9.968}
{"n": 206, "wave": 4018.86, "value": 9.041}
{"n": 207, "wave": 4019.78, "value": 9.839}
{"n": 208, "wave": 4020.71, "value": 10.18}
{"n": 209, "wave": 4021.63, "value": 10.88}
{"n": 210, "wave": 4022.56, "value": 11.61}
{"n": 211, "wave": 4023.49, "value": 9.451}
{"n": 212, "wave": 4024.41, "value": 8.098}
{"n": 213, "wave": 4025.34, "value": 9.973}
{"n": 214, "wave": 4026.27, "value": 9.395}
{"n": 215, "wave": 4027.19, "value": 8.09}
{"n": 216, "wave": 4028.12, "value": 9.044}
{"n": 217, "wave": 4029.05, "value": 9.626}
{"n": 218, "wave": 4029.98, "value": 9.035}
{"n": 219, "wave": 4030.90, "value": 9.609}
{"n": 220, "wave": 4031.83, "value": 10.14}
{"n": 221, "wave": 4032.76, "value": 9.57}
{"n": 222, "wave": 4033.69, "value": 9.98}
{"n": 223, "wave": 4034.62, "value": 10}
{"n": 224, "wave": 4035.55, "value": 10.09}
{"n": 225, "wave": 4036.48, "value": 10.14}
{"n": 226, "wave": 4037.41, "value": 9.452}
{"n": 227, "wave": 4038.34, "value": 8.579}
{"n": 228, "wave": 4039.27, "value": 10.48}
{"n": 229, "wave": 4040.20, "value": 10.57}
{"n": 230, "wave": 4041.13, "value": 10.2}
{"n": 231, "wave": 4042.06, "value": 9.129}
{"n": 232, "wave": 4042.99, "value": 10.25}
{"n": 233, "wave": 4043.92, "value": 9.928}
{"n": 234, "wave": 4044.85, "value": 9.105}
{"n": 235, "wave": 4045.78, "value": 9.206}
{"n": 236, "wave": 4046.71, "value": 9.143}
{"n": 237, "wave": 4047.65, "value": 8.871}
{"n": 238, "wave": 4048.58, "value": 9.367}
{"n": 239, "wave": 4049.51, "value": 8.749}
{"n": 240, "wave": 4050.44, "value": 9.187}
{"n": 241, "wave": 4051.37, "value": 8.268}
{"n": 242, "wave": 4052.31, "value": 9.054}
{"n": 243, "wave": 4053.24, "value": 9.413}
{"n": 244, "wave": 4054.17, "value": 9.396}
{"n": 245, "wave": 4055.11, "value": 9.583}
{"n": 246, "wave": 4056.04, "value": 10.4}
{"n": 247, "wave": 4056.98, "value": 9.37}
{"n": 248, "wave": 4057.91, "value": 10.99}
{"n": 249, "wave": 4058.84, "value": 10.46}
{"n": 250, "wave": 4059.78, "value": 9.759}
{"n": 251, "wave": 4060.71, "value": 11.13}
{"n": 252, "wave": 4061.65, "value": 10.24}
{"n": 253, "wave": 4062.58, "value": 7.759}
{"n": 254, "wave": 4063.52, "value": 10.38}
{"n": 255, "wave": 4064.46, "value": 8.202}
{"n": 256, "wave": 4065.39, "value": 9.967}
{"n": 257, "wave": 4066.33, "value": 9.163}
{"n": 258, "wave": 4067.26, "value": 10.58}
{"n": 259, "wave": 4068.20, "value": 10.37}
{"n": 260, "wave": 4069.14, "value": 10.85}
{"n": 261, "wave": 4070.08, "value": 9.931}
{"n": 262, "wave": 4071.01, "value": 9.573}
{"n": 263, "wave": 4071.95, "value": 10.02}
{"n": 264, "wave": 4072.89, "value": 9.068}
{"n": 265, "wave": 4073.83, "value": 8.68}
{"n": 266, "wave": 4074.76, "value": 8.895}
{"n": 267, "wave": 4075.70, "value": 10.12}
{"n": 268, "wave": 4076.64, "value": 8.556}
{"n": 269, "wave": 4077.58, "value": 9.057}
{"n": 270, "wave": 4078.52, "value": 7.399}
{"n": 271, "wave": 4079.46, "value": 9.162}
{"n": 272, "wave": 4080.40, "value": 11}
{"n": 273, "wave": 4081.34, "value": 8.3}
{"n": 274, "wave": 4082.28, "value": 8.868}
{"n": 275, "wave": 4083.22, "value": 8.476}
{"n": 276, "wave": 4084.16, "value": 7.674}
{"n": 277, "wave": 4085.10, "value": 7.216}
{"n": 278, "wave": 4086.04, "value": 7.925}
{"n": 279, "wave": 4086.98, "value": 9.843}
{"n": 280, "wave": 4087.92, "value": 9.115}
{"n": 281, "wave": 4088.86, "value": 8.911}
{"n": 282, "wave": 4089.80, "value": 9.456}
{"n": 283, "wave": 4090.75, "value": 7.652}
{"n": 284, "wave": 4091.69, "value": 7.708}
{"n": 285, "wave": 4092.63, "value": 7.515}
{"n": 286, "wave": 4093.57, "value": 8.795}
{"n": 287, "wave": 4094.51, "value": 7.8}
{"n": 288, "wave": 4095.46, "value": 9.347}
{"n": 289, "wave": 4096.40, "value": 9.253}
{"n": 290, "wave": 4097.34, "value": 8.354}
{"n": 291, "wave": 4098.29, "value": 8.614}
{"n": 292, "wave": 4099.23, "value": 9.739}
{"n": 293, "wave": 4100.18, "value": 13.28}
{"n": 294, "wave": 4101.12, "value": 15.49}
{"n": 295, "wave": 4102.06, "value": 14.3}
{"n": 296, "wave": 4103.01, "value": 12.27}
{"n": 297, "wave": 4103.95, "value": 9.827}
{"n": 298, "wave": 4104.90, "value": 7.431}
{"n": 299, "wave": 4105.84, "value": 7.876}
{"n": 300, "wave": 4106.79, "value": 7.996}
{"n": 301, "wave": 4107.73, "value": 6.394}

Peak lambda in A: 3958.24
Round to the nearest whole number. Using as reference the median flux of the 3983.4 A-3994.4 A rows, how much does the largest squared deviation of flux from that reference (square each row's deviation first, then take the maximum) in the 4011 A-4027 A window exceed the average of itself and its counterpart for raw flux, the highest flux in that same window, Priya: -3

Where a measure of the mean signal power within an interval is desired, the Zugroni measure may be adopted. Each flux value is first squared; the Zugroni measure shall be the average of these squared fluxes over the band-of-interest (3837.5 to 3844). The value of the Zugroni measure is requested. 68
